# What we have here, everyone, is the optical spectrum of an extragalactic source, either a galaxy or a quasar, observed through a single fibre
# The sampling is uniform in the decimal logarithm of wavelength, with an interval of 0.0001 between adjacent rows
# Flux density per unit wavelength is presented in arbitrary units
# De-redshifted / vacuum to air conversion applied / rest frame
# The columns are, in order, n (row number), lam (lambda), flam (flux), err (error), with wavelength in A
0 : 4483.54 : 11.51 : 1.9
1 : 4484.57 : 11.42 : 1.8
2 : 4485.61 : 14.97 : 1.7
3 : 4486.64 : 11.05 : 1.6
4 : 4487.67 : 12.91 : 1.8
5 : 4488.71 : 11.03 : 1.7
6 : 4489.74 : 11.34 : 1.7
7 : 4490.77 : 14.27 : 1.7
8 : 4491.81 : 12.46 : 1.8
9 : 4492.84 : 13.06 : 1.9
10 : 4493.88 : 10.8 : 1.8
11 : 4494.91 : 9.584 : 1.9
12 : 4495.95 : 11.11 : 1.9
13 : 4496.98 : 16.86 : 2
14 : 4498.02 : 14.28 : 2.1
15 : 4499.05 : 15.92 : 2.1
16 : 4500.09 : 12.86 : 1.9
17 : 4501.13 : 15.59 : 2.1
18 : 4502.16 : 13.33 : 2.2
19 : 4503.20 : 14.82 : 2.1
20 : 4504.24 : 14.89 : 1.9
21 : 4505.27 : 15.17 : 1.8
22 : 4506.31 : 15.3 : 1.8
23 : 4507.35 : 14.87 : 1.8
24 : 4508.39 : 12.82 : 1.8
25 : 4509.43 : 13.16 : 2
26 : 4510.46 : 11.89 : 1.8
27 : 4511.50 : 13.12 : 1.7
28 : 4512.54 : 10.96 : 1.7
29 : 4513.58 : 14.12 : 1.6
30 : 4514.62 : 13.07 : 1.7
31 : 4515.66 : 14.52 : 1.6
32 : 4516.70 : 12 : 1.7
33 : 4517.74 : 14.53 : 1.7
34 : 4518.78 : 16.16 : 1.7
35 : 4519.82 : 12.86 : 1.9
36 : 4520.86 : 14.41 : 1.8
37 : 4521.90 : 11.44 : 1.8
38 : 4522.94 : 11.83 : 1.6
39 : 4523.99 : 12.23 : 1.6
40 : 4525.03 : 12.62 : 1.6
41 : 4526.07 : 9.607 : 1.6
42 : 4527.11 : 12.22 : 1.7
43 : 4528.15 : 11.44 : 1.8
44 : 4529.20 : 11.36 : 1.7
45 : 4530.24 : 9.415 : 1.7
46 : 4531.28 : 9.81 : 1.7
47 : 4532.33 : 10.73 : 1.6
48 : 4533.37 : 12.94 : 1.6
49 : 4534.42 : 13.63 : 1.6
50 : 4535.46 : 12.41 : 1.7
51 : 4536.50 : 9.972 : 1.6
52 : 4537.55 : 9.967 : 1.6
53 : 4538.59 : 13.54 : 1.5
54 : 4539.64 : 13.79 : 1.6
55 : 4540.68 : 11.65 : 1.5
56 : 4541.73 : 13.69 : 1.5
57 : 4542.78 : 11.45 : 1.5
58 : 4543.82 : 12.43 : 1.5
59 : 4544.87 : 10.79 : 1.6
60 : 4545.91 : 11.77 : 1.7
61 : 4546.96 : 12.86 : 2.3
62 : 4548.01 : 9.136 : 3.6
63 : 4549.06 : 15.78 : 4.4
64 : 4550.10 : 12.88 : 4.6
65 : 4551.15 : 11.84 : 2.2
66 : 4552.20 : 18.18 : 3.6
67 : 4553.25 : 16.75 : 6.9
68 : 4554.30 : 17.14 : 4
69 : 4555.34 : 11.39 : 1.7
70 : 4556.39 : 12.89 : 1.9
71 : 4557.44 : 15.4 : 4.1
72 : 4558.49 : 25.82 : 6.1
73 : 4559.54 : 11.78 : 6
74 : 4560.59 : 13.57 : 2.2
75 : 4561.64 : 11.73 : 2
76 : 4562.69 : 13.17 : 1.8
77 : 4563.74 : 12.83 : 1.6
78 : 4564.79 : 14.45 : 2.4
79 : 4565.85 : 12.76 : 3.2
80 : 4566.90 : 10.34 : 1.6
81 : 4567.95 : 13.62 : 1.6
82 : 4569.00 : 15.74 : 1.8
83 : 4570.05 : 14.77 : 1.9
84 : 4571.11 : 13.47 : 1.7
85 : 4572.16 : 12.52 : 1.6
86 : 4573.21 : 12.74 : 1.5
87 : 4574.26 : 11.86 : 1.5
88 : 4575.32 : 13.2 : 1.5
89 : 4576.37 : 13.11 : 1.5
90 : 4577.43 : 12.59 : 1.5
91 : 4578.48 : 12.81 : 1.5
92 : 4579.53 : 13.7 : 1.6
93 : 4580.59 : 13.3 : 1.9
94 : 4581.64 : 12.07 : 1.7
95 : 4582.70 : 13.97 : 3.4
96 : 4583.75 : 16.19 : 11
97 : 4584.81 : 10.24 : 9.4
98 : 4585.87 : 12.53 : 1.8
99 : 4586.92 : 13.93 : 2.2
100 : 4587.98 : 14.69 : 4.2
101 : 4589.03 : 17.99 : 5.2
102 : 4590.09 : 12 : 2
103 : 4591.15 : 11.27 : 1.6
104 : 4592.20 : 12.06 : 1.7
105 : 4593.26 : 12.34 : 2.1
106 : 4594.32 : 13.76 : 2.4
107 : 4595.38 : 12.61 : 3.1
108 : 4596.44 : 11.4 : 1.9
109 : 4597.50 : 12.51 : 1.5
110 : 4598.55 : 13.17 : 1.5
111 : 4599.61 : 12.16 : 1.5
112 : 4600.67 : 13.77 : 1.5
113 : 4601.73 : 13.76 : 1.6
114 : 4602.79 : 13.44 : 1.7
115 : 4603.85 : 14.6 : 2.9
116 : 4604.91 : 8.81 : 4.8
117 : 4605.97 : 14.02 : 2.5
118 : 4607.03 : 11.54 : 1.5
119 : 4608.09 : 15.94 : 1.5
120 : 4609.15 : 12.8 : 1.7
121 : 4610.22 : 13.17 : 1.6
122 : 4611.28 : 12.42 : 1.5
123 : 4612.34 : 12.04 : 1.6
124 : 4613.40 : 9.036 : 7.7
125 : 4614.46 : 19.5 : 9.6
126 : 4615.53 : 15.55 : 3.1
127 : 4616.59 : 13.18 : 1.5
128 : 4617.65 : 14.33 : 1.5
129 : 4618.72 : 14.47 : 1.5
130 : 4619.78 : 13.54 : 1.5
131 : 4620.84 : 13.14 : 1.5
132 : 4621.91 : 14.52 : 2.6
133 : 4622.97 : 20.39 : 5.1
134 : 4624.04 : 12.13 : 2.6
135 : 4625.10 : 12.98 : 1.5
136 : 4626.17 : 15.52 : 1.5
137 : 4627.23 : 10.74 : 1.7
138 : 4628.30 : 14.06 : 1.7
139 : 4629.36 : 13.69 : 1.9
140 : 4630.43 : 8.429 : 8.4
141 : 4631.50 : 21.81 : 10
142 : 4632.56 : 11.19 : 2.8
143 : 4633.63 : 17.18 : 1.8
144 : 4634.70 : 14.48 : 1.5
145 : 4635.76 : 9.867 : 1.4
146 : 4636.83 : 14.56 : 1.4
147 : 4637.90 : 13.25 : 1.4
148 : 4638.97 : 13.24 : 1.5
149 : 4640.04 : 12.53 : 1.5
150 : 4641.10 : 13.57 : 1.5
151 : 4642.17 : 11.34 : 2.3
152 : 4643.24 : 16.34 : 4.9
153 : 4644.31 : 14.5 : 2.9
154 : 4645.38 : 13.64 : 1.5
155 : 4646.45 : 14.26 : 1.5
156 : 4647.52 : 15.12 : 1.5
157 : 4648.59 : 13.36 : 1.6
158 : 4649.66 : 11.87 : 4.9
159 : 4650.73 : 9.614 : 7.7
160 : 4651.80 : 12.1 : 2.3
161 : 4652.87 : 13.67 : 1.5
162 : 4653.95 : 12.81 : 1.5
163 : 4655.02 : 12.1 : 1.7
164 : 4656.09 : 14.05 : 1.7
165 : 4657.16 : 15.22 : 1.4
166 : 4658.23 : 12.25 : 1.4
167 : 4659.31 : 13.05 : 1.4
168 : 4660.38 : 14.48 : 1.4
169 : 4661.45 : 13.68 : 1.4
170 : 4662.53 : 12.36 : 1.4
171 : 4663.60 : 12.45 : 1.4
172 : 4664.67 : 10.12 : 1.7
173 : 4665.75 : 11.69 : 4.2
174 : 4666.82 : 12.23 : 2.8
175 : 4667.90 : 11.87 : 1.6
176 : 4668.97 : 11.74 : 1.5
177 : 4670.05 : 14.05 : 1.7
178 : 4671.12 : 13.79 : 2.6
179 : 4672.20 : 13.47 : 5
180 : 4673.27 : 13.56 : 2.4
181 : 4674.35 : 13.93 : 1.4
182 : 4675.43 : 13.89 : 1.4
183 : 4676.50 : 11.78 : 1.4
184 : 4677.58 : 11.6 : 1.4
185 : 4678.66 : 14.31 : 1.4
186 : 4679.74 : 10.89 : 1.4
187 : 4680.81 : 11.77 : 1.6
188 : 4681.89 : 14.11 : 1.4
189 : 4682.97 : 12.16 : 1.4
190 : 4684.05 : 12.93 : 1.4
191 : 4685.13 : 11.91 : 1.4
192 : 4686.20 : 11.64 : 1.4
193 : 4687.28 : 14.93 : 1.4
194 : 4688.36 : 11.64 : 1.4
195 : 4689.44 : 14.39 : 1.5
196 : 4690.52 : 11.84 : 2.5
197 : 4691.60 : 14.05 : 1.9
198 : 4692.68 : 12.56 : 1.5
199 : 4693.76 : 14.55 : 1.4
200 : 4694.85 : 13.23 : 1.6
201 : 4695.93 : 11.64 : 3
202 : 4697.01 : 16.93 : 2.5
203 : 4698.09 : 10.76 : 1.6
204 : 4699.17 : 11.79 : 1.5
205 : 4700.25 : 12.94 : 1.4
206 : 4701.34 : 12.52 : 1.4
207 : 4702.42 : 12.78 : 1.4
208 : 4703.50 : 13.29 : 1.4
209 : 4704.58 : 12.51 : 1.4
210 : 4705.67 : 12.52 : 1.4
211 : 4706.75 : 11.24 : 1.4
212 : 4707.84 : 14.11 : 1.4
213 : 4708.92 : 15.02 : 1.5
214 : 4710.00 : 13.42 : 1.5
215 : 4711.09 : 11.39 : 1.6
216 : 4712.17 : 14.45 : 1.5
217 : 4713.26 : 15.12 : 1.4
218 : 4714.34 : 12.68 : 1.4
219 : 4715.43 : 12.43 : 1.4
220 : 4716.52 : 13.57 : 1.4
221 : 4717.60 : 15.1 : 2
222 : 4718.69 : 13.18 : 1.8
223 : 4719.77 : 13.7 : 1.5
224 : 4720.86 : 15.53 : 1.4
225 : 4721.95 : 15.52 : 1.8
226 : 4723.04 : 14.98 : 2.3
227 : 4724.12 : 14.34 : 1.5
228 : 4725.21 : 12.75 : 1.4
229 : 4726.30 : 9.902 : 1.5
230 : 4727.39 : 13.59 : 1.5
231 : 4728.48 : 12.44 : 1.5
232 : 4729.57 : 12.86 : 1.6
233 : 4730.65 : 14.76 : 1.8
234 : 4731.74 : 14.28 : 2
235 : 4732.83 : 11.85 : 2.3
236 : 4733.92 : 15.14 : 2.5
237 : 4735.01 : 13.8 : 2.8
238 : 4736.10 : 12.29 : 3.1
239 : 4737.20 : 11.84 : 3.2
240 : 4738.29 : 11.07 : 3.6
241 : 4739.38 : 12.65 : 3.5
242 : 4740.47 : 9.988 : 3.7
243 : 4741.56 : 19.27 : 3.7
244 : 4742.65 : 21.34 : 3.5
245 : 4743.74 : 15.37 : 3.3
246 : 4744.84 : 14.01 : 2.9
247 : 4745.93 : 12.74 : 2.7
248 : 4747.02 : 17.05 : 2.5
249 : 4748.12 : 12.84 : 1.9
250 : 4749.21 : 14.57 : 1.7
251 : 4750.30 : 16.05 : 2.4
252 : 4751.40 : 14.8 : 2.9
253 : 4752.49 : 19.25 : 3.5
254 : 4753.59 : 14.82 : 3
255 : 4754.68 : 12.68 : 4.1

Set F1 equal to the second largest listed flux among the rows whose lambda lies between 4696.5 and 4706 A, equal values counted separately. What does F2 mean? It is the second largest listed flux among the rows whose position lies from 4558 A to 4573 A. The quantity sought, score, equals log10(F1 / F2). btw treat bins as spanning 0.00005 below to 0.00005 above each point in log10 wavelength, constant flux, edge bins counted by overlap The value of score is -0.073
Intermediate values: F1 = 13.29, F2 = 15.74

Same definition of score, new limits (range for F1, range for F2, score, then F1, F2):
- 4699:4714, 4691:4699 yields 0.014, 15.02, 14.55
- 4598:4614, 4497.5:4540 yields -0.038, 14.6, 15.92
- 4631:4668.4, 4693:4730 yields 0.044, 17.18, 15.53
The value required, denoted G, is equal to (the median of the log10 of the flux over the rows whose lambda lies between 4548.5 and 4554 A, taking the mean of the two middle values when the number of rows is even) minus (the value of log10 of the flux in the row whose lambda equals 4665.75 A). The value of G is 0.13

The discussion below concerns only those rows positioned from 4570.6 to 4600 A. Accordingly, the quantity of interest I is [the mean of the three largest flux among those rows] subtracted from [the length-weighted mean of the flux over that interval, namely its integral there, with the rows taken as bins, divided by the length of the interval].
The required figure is -3.3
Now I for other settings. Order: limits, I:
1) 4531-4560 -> -7.1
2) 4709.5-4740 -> -2.0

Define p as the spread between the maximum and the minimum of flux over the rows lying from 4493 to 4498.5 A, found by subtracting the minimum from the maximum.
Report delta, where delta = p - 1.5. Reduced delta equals 6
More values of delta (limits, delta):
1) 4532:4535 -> 1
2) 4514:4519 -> 3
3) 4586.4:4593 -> 5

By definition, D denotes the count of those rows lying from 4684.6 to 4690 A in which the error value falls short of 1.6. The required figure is 5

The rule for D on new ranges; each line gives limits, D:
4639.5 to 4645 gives 2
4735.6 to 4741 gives 0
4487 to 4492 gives 0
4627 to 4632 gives 0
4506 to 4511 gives 0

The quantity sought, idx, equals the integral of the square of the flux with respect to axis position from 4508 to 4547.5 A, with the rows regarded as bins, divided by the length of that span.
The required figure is 153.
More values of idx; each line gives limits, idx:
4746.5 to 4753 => 252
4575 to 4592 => 181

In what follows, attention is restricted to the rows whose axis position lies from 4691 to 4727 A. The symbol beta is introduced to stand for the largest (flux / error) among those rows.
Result 11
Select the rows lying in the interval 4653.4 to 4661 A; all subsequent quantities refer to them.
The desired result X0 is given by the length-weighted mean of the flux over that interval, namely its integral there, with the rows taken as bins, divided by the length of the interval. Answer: 13.4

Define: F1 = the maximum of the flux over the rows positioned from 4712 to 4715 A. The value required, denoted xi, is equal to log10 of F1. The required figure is 1.18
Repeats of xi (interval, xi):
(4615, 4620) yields 1.19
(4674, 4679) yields 1.16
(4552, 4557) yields 1.26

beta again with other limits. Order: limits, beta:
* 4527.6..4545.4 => 9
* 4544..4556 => 7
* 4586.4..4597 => 7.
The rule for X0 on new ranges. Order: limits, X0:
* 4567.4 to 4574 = 13.7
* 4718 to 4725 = 14.5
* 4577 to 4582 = 12.9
